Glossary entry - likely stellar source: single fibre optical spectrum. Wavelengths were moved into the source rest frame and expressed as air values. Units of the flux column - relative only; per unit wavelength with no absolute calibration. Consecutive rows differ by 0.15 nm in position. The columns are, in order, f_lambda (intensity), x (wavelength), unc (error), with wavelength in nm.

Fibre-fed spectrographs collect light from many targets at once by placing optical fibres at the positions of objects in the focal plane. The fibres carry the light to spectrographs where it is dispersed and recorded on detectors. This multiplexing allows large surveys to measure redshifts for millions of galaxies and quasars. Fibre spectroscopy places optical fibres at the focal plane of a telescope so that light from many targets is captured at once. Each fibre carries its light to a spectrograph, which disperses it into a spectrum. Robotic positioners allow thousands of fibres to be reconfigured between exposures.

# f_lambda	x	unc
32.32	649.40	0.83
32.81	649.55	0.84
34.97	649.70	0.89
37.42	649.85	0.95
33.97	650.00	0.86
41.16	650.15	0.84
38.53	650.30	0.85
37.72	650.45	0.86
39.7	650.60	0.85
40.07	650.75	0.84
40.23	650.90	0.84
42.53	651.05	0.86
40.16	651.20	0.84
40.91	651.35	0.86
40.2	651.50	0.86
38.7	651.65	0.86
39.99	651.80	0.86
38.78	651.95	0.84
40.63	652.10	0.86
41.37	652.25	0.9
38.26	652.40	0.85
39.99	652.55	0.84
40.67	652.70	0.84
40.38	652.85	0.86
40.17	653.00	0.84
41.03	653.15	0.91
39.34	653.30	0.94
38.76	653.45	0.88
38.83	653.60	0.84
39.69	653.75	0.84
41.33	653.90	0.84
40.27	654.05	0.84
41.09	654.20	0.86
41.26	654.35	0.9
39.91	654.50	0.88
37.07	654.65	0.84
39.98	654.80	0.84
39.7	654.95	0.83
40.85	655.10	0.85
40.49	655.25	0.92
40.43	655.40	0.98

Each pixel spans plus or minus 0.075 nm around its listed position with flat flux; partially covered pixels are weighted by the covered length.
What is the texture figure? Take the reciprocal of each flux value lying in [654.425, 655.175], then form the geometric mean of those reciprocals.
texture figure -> 0.0253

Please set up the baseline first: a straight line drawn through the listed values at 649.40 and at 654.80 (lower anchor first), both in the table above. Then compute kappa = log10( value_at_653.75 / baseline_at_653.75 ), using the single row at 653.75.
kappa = 0.013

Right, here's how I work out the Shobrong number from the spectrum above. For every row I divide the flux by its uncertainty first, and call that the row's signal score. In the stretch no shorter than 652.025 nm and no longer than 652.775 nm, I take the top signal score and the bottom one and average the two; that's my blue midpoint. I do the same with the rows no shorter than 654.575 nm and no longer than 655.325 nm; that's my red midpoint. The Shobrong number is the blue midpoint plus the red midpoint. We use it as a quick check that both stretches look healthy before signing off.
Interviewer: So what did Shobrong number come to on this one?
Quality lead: 92.7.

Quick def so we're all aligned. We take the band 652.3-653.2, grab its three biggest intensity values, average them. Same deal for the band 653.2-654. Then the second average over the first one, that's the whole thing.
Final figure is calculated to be 0.99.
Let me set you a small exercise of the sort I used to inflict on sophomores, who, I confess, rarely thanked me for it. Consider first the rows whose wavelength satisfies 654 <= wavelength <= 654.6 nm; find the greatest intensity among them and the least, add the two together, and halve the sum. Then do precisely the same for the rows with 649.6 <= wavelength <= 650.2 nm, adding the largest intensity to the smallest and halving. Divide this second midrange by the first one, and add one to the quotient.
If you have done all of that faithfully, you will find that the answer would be 1.93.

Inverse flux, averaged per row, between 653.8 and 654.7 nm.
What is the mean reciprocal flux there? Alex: 0.0249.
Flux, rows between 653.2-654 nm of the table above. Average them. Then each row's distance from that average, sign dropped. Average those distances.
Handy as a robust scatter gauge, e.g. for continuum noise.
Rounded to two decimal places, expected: 0.74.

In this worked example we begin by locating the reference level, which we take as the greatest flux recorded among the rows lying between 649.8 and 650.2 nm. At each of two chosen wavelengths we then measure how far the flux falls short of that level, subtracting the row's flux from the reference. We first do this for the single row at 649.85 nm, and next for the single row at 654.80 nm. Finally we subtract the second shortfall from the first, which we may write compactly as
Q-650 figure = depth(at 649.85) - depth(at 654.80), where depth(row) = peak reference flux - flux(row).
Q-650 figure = 2.6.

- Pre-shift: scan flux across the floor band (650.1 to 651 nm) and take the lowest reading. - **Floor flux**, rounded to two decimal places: 37.72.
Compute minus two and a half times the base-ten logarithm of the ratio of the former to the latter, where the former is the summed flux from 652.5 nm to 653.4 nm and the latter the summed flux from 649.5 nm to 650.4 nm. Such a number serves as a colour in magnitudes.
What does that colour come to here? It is -0.11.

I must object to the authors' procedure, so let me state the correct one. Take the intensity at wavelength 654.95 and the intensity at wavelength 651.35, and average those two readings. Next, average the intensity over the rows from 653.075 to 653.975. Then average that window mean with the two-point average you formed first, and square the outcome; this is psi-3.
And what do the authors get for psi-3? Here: 1605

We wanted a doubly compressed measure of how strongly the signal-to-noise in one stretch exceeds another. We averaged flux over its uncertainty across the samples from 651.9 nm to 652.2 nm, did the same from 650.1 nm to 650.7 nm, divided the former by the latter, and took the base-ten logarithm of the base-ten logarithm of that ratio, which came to -2.3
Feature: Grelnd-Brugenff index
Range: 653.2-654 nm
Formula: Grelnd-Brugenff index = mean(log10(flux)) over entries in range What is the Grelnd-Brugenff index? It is 1.60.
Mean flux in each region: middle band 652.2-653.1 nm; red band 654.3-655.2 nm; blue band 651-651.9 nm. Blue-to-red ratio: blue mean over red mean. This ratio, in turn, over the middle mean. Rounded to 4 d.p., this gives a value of 0.0253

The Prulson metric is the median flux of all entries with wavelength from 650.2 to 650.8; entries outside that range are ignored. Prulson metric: 39.1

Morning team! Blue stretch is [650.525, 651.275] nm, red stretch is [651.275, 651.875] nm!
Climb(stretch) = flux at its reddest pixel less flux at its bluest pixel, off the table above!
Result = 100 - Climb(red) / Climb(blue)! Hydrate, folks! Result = 102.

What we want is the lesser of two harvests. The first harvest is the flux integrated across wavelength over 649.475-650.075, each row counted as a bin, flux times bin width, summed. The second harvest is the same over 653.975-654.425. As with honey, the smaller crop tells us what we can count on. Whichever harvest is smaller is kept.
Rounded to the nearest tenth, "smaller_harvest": 18.4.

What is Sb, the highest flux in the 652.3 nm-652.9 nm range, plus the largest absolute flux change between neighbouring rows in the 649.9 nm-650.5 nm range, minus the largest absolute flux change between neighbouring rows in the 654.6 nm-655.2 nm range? 45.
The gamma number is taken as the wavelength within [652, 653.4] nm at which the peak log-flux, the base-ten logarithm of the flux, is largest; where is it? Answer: 652.25 nm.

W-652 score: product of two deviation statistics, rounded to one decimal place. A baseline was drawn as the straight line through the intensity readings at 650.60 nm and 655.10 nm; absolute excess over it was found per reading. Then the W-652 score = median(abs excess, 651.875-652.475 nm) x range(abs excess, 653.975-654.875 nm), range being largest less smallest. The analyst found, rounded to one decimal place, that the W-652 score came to 4.2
